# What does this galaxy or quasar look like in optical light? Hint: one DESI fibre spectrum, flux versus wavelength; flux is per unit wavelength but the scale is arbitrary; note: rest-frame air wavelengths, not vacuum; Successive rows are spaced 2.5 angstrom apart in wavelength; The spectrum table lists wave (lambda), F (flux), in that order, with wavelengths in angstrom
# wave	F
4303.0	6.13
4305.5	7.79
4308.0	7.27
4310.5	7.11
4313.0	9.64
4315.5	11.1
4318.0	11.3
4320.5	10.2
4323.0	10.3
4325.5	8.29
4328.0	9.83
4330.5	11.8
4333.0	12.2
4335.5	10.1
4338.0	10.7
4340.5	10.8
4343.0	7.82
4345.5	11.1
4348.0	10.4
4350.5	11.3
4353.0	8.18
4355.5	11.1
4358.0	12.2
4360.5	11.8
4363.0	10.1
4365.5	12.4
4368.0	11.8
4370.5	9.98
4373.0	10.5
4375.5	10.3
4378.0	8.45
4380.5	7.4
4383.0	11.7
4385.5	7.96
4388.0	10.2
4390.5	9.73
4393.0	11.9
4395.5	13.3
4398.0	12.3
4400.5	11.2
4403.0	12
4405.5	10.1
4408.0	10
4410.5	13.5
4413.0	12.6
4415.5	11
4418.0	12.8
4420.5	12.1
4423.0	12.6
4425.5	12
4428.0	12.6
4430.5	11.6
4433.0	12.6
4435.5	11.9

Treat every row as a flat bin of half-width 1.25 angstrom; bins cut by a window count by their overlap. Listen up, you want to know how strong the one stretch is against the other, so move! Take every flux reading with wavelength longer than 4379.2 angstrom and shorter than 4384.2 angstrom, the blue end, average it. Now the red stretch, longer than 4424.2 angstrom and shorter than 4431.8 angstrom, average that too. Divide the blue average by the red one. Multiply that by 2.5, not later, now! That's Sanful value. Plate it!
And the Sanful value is 2.0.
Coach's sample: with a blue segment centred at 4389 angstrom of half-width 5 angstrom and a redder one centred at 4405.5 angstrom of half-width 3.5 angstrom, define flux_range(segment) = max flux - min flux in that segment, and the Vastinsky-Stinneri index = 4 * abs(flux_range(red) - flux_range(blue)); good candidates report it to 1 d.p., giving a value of 7.8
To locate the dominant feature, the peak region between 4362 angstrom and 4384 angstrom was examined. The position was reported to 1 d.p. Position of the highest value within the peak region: 4365.5 angstrom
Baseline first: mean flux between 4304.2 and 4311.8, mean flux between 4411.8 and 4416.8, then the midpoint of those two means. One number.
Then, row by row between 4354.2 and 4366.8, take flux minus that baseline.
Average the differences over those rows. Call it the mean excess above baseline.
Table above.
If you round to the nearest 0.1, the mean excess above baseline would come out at 1.9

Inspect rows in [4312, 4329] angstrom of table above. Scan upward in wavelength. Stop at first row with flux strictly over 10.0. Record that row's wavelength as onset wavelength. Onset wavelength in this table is 4315.5 angstrom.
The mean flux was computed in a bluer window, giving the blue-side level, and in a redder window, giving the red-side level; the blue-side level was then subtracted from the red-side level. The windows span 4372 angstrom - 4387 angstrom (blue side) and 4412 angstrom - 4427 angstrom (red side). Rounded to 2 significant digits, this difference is 2.8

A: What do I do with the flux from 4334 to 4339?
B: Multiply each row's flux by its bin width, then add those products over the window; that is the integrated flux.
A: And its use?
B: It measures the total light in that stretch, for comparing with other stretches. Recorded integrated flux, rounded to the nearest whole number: 52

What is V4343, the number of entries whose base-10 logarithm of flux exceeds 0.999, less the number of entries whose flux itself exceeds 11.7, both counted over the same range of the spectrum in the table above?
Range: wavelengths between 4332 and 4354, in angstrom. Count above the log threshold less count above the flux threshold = 6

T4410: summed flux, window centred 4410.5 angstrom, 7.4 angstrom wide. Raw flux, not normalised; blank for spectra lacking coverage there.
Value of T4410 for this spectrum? 36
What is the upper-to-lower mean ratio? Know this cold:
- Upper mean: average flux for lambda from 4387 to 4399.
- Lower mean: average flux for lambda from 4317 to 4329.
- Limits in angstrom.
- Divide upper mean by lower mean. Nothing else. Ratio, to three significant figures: 1.15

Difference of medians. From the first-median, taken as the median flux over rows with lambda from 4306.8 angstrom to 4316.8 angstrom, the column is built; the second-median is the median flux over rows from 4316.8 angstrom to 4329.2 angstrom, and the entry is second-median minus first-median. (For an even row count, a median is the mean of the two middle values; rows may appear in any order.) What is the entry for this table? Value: 1.7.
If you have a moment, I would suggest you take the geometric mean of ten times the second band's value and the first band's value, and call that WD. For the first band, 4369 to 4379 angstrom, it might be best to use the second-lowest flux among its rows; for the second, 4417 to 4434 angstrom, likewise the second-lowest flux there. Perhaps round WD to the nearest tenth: 34.6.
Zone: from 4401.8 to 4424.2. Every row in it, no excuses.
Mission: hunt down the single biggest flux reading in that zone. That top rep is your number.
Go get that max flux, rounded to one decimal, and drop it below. 13.5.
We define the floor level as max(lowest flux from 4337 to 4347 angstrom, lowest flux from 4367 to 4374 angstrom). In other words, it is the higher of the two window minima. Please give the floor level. 10.0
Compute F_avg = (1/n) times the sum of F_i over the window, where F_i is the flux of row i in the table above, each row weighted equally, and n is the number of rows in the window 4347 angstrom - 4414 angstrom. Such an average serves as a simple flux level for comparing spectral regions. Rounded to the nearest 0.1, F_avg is 10.8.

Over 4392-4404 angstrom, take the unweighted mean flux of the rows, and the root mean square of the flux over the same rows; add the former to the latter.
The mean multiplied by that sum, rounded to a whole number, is 295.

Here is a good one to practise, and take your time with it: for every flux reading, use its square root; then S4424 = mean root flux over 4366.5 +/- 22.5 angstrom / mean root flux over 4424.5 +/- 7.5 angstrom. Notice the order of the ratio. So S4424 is 0.92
